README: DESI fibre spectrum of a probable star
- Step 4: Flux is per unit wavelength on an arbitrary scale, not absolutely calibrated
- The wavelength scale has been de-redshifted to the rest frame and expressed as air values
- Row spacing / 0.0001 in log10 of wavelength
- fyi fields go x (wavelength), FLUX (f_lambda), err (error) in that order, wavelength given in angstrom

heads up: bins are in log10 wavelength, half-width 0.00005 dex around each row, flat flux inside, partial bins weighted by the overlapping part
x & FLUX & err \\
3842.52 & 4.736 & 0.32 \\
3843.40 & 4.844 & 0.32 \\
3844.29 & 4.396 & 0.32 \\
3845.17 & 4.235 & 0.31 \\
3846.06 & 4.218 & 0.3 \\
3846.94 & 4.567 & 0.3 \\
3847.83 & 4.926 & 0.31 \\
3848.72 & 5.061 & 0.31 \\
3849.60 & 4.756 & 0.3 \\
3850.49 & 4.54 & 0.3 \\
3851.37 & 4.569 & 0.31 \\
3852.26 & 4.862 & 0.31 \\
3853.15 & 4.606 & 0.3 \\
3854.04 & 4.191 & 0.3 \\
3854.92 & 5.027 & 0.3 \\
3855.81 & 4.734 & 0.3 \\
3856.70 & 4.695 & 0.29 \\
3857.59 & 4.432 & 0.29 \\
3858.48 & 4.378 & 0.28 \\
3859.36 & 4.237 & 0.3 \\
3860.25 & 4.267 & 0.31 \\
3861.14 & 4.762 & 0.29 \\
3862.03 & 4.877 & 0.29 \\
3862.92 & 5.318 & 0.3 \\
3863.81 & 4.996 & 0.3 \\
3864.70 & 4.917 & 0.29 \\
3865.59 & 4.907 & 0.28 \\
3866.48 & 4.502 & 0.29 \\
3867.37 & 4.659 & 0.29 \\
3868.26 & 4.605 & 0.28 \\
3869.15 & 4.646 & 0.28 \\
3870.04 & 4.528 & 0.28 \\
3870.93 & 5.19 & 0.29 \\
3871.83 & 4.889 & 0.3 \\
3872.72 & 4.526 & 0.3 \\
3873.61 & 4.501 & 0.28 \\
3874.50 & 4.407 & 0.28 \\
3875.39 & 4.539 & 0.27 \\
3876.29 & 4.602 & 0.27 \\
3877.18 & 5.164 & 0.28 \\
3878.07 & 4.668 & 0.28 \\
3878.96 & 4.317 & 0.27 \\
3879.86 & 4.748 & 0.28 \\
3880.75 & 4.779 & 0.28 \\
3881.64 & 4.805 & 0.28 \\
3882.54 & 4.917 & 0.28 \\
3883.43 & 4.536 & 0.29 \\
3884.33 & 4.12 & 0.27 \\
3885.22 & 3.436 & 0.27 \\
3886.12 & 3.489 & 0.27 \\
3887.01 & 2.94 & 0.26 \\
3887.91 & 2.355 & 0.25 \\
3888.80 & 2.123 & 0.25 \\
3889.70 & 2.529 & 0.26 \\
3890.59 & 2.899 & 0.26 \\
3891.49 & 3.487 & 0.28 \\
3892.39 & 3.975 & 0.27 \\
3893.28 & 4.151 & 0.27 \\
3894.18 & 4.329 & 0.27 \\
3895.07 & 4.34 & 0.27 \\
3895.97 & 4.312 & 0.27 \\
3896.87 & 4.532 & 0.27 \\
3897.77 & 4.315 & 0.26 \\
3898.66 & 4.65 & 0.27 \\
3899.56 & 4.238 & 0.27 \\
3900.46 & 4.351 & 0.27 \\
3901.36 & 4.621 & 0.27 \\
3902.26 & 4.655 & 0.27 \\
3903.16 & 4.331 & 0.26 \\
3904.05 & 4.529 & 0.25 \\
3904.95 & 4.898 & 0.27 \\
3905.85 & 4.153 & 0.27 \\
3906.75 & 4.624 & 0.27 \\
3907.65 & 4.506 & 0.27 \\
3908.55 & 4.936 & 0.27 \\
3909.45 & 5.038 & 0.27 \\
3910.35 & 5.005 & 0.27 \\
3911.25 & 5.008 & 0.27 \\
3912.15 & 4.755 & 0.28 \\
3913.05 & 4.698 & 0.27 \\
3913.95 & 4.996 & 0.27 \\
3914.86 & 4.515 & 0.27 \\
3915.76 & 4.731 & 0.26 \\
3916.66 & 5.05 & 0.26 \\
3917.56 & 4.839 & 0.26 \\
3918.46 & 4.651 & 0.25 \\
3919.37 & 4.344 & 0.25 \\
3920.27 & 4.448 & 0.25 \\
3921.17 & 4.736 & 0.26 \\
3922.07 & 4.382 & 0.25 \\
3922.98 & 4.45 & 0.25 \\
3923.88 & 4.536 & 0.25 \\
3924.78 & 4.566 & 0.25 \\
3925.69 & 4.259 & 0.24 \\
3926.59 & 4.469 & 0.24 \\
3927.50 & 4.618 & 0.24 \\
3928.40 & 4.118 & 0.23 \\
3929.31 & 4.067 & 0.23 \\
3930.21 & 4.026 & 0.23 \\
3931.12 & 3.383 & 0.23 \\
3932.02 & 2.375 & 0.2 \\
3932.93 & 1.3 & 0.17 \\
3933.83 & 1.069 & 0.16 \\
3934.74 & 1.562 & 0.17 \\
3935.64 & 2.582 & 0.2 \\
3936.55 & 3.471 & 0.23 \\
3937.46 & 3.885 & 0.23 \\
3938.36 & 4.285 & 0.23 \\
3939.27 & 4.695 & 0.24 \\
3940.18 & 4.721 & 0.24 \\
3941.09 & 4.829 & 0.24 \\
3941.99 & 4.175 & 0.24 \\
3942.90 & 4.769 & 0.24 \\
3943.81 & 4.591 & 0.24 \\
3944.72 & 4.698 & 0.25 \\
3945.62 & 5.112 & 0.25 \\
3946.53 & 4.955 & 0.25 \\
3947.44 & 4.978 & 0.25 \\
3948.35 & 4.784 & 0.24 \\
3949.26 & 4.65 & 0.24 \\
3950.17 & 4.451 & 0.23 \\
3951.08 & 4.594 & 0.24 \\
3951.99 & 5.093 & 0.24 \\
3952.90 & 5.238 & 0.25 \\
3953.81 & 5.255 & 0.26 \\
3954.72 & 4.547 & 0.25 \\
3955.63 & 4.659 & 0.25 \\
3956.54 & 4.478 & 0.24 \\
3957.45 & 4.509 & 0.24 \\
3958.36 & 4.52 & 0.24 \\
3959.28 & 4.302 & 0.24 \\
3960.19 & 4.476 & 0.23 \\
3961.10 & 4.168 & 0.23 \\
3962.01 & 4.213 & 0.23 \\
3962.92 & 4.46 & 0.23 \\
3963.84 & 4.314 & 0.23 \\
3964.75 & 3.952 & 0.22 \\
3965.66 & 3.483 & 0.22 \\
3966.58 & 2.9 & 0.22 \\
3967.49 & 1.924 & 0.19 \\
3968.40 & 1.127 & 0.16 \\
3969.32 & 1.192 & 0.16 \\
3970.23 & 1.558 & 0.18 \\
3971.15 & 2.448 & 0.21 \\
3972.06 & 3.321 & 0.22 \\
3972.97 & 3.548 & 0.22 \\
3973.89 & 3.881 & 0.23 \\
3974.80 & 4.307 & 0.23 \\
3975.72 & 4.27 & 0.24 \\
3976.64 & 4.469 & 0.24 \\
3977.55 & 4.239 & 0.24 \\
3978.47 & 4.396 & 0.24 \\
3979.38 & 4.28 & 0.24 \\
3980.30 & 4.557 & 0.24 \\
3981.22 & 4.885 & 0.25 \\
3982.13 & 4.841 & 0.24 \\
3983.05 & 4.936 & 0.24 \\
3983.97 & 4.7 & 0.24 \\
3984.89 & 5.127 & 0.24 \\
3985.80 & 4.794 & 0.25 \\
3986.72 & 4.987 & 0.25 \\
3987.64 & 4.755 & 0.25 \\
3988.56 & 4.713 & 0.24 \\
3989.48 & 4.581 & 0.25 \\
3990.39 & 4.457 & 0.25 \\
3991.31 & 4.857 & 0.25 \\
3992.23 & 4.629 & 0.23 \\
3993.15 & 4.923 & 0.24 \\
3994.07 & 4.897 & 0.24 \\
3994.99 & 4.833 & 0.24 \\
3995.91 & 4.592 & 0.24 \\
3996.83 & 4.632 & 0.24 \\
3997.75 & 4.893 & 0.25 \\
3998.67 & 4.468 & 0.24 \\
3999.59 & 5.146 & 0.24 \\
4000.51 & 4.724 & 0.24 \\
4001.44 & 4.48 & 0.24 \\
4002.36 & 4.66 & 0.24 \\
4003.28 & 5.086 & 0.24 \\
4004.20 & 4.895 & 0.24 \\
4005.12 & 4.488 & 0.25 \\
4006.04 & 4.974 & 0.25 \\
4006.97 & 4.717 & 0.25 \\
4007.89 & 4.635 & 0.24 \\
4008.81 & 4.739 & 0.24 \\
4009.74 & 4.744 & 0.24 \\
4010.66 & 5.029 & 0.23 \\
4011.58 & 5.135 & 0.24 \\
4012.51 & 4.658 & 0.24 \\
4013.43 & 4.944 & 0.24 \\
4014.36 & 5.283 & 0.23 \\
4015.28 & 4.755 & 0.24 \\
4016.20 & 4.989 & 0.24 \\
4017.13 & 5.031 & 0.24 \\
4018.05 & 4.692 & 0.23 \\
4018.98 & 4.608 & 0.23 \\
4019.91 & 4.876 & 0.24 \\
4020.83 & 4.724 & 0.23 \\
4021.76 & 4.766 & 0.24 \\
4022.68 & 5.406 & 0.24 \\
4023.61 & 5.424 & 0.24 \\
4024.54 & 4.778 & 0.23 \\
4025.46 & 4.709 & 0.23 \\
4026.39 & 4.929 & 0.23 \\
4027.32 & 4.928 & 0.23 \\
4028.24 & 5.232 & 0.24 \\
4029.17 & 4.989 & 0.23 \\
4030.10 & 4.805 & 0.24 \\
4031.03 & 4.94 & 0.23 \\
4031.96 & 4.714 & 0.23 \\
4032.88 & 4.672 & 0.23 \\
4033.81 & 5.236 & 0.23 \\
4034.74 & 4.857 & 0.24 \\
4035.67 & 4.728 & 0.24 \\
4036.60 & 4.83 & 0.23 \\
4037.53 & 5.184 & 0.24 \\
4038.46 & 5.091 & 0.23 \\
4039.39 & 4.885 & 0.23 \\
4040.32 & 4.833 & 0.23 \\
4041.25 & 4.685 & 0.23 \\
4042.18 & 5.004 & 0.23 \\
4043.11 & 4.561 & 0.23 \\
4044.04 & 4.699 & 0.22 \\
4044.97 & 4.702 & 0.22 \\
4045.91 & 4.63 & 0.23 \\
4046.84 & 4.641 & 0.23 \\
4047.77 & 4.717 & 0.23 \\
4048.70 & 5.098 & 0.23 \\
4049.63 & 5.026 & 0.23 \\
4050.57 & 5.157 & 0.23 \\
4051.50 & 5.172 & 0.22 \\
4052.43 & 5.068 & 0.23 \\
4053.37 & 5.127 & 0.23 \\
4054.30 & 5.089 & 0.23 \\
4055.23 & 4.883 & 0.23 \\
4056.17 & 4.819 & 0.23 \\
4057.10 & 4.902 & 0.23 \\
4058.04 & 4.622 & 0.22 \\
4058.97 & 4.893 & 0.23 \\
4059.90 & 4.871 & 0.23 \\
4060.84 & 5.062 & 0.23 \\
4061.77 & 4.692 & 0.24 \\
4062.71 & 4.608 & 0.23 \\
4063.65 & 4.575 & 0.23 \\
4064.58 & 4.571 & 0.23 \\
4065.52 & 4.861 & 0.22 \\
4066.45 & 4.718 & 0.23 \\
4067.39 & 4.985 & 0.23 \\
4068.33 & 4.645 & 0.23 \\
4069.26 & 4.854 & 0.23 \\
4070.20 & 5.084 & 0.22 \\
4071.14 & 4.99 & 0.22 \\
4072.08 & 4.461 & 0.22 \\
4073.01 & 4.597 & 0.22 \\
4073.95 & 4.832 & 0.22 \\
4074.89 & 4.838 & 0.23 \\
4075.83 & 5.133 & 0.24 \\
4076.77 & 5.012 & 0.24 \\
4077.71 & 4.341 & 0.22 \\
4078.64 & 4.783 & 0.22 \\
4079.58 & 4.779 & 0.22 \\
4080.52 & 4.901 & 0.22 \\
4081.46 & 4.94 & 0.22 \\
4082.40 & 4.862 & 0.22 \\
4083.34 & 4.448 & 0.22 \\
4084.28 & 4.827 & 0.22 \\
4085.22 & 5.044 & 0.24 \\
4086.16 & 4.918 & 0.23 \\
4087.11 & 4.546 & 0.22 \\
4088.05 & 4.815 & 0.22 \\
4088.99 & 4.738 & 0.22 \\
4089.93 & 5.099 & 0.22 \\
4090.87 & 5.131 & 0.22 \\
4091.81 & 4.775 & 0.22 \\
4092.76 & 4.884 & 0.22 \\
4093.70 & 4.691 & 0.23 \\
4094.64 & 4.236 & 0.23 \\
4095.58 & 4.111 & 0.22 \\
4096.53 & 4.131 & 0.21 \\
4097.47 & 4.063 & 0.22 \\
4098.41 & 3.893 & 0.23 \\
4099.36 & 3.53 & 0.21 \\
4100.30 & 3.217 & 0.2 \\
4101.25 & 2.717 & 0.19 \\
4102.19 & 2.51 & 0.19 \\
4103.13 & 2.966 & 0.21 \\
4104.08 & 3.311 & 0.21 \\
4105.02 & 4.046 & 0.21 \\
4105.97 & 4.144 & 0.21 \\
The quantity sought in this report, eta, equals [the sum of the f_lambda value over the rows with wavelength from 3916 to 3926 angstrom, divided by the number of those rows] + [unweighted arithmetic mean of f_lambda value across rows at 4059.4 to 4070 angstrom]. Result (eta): 9.34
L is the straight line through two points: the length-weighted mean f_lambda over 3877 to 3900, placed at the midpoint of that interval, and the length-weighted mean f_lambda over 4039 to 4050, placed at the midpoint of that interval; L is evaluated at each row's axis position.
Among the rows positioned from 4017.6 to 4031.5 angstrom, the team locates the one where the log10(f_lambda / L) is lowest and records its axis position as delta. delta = 4018.98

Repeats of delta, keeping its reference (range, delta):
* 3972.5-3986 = 3972.97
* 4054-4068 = 4064.58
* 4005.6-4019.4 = 4018.98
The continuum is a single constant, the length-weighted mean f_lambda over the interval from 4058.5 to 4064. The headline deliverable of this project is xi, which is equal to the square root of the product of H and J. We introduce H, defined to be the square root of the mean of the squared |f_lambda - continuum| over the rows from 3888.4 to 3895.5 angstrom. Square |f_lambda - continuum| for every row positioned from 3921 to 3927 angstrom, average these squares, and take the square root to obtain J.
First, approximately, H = 1.54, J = 0.333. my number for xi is 0.72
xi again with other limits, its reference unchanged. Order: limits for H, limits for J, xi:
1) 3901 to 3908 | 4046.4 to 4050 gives 0.26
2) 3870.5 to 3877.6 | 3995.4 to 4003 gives 0.26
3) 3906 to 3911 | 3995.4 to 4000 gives 0.23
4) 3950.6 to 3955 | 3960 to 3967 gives 0.57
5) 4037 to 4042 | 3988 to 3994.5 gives 0.20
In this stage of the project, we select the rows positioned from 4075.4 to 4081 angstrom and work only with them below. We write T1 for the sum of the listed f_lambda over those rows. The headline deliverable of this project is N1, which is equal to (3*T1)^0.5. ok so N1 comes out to 9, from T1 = 29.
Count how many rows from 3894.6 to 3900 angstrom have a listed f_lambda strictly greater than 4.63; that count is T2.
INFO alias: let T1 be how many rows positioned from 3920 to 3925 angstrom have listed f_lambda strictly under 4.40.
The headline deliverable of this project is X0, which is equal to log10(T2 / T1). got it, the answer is 0.00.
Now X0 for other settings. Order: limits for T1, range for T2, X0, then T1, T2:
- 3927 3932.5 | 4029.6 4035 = 0.08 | 5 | 6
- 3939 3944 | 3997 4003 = 0.60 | 1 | 4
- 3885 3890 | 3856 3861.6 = -0.48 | 6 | 2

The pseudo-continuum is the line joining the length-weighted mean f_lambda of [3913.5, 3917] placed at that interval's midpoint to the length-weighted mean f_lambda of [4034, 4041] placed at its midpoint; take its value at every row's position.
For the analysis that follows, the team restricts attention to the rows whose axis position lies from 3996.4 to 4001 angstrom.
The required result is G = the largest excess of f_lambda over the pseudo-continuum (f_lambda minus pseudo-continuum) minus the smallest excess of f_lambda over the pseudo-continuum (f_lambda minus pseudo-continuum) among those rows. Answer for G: 0.68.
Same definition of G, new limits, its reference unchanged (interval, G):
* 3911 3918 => 0.53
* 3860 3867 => 1.05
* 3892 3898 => 0.55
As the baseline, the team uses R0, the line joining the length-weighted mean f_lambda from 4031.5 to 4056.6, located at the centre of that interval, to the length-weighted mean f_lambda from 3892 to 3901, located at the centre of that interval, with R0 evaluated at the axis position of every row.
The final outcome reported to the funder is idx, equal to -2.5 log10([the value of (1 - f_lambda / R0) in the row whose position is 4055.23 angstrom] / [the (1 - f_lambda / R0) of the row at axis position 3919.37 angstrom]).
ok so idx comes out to 0.4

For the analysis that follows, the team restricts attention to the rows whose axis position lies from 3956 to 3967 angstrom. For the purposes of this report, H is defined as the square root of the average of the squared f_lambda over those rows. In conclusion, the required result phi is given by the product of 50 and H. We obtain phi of 209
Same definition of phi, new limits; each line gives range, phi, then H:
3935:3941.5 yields 207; 4.14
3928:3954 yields 211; 4.22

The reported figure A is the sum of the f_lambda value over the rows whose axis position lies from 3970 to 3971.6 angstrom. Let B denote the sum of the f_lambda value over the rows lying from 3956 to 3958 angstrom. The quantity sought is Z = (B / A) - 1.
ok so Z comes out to 1.24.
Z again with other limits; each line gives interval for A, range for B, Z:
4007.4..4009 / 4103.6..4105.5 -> -0.22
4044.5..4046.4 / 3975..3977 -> -0.06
